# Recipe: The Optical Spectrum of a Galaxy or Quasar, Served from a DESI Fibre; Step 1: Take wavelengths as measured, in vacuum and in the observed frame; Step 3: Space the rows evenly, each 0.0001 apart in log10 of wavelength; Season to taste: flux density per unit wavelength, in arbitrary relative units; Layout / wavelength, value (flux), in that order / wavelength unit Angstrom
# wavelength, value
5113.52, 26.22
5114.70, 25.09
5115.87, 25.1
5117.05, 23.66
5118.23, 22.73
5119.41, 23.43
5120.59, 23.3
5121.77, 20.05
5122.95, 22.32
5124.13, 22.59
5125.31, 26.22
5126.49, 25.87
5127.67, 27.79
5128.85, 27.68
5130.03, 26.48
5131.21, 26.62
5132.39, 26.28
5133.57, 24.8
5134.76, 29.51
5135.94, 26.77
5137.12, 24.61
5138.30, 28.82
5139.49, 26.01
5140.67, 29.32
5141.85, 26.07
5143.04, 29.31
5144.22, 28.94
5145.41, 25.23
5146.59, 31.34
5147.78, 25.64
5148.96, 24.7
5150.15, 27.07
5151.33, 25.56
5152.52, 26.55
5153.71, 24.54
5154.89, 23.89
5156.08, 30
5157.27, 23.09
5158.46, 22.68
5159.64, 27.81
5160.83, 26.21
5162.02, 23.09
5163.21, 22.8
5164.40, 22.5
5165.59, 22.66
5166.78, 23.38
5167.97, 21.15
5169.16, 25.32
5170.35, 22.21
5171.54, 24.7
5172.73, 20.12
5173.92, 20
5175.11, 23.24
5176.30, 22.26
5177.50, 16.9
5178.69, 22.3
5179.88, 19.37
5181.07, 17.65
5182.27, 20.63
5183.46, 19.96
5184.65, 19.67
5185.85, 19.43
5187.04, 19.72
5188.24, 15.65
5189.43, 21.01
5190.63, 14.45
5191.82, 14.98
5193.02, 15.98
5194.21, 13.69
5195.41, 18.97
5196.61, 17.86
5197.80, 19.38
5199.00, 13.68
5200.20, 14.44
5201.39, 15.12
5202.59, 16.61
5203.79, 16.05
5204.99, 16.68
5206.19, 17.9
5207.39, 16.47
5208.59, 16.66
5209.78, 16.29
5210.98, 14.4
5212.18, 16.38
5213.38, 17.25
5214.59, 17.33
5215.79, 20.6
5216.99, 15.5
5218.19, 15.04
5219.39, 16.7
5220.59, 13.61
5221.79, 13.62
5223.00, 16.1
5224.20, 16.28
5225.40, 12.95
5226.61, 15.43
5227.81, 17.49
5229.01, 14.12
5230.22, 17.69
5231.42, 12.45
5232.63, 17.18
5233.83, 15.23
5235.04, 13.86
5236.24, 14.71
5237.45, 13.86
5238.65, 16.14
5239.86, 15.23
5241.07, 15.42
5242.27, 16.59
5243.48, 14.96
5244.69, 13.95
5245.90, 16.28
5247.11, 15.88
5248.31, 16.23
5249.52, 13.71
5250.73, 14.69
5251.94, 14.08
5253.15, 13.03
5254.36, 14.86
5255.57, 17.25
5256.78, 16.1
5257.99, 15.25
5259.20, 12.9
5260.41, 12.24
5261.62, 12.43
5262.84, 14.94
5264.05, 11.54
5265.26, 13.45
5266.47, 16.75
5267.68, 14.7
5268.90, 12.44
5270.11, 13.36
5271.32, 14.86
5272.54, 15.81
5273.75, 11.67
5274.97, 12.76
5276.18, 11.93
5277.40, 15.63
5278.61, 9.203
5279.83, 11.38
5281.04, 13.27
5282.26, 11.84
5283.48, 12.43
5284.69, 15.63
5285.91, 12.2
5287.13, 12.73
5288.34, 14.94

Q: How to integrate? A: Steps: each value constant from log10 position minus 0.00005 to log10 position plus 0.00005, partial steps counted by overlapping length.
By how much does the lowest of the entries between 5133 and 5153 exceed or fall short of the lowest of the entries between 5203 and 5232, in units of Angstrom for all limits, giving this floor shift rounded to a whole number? 12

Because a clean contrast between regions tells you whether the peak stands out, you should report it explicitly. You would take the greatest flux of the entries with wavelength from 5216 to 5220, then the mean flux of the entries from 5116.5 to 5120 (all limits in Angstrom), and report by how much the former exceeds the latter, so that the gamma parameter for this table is -7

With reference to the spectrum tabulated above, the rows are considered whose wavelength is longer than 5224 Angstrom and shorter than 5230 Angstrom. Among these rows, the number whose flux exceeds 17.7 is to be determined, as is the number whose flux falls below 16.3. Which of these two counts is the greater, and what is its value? 4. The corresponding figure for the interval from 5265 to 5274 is 7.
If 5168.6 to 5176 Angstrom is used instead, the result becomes 6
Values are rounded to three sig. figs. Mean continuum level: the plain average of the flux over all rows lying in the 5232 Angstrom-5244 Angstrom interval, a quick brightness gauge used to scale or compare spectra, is 15.3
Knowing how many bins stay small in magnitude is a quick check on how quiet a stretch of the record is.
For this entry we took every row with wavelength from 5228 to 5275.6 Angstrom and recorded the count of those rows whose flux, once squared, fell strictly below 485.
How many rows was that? 39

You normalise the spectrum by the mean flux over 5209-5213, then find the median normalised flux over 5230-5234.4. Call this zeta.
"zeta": 1.0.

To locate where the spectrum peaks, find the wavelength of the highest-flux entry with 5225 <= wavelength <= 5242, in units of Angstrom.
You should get 5230.22 Angstrom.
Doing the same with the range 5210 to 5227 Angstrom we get 5215.79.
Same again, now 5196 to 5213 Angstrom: 5197.80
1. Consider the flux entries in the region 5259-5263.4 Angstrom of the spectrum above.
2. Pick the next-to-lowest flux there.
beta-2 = 12.43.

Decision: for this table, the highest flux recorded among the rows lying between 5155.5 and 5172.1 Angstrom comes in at 30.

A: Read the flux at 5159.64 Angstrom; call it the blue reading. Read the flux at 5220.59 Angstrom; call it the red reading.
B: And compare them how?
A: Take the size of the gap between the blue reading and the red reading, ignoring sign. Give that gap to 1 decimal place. 14.2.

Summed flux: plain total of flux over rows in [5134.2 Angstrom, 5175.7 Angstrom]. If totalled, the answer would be 885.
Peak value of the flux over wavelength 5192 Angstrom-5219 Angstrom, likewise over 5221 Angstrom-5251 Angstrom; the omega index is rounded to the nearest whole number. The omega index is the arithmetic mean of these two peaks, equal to 19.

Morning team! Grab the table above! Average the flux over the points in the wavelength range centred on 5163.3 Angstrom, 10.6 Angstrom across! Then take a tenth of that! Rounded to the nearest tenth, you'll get 2.4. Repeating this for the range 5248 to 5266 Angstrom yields 1.4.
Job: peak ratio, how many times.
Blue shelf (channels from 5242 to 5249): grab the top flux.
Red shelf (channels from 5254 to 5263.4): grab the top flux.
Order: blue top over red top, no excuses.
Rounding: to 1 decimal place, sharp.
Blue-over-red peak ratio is 1.0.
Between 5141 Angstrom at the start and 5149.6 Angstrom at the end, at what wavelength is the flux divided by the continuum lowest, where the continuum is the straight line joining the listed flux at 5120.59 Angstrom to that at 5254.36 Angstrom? 5148.96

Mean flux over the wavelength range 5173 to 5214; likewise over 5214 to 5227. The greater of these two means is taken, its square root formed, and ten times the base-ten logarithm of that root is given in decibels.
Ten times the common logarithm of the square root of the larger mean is 6.2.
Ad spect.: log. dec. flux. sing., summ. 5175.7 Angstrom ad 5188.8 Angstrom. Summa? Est 14.1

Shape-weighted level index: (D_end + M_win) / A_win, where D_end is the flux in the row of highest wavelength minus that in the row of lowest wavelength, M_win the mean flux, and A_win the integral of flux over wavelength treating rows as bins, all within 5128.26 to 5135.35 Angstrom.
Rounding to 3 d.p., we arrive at 0.151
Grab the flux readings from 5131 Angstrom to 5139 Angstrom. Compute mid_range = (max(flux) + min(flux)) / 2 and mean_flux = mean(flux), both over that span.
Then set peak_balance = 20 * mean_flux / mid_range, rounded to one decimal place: 19.8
